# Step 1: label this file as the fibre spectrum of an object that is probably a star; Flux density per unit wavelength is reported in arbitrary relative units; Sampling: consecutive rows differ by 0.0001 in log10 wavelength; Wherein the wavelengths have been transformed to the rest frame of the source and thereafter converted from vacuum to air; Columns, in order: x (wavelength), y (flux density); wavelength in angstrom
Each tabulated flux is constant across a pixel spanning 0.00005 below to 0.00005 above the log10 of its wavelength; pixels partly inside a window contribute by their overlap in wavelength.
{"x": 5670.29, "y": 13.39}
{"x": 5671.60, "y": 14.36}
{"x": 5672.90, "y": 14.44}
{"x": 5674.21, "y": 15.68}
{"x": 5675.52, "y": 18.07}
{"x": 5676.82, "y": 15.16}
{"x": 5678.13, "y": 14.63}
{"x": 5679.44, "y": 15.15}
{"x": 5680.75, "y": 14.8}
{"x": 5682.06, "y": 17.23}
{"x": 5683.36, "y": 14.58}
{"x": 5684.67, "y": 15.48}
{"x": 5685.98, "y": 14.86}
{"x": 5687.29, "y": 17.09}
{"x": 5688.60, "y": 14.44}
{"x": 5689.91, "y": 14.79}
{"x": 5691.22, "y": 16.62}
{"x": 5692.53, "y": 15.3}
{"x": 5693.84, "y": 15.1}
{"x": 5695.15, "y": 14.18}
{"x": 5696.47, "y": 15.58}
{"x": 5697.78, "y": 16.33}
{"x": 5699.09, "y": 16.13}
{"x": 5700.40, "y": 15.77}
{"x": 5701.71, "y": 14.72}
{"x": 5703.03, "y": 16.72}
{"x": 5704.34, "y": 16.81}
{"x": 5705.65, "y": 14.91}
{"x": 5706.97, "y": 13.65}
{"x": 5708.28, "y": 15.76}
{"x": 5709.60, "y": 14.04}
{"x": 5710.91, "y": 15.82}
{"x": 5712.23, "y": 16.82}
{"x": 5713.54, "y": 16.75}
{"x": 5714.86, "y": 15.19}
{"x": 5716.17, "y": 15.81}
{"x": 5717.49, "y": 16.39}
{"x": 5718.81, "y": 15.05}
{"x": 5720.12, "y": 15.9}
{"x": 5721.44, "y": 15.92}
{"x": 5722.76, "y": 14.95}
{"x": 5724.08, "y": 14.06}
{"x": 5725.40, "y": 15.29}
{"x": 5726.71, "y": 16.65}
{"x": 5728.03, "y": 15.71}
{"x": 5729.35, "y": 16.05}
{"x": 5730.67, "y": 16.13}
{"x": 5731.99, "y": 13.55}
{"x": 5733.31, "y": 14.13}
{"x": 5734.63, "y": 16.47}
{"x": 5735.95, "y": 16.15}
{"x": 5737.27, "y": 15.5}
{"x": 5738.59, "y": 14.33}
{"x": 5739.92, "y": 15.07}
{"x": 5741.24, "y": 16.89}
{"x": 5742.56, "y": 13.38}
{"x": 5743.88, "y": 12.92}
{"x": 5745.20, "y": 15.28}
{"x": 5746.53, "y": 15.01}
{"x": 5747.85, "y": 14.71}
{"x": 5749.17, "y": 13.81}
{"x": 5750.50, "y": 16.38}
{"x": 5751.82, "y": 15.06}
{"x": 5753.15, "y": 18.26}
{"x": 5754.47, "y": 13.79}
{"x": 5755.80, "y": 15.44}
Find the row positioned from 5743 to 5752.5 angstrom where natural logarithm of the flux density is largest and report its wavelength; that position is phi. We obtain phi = 5750.50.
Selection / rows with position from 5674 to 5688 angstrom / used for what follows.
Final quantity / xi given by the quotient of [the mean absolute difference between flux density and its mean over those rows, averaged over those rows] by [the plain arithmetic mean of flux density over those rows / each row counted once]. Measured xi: 0.061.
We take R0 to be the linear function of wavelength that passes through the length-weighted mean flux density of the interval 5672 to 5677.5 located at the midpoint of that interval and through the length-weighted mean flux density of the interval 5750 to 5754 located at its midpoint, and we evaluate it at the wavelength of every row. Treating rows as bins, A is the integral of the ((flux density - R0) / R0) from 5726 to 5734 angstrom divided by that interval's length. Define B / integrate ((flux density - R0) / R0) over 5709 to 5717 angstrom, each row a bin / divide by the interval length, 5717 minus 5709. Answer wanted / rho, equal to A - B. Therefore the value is -0.03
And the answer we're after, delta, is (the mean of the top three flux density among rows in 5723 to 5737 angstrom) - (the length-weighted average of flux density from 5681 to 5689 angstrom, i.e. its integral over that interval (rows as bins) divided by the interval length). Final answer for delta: 0.8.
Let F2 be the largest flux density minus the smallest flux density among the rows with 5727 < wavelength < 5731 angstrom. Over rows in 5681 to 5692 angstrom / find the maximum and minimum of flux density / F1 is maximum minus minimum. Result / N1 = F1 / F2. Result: 6.64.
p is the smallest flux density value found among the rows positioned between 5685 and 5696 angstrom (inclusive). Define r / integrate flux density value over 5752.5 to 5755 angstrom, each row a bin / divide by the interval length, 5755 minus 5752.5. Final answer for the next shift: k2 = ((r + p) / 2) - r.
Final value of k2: -0.99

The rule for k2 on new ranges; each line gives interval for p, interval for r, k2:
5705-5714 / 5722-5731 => -0.94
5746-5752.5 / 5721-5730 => -0.85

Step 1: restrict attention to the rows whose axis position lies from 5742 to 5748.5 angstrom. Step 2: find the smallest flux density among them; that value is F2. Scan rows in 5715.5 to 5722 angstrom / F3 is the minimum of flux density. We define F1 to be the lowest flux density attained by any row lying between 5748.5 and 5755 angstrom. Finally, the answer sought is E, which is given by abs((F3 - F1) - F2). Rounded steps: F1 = 13.79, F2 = 12.92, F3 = 15.05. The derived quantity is 11.7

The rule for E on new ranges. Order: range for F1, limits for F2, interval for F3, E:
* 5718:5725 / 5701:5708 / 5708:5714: 13.7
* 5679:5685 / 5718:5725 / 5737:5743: 15.3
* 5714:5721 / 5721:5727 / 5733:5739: 15.0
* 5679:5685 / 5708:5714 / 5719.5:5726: 14.6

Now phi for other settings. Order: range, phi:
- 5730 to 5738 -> 5734.63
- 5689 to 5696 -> 5691.22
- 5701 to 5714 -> 5712.23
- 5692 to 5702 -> 5697.78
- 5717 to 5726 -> 5717.49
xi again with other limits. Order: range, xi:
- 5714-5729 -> 0.037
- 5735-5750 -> 0.061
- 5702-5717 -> 0.056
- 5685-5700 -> 0.050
